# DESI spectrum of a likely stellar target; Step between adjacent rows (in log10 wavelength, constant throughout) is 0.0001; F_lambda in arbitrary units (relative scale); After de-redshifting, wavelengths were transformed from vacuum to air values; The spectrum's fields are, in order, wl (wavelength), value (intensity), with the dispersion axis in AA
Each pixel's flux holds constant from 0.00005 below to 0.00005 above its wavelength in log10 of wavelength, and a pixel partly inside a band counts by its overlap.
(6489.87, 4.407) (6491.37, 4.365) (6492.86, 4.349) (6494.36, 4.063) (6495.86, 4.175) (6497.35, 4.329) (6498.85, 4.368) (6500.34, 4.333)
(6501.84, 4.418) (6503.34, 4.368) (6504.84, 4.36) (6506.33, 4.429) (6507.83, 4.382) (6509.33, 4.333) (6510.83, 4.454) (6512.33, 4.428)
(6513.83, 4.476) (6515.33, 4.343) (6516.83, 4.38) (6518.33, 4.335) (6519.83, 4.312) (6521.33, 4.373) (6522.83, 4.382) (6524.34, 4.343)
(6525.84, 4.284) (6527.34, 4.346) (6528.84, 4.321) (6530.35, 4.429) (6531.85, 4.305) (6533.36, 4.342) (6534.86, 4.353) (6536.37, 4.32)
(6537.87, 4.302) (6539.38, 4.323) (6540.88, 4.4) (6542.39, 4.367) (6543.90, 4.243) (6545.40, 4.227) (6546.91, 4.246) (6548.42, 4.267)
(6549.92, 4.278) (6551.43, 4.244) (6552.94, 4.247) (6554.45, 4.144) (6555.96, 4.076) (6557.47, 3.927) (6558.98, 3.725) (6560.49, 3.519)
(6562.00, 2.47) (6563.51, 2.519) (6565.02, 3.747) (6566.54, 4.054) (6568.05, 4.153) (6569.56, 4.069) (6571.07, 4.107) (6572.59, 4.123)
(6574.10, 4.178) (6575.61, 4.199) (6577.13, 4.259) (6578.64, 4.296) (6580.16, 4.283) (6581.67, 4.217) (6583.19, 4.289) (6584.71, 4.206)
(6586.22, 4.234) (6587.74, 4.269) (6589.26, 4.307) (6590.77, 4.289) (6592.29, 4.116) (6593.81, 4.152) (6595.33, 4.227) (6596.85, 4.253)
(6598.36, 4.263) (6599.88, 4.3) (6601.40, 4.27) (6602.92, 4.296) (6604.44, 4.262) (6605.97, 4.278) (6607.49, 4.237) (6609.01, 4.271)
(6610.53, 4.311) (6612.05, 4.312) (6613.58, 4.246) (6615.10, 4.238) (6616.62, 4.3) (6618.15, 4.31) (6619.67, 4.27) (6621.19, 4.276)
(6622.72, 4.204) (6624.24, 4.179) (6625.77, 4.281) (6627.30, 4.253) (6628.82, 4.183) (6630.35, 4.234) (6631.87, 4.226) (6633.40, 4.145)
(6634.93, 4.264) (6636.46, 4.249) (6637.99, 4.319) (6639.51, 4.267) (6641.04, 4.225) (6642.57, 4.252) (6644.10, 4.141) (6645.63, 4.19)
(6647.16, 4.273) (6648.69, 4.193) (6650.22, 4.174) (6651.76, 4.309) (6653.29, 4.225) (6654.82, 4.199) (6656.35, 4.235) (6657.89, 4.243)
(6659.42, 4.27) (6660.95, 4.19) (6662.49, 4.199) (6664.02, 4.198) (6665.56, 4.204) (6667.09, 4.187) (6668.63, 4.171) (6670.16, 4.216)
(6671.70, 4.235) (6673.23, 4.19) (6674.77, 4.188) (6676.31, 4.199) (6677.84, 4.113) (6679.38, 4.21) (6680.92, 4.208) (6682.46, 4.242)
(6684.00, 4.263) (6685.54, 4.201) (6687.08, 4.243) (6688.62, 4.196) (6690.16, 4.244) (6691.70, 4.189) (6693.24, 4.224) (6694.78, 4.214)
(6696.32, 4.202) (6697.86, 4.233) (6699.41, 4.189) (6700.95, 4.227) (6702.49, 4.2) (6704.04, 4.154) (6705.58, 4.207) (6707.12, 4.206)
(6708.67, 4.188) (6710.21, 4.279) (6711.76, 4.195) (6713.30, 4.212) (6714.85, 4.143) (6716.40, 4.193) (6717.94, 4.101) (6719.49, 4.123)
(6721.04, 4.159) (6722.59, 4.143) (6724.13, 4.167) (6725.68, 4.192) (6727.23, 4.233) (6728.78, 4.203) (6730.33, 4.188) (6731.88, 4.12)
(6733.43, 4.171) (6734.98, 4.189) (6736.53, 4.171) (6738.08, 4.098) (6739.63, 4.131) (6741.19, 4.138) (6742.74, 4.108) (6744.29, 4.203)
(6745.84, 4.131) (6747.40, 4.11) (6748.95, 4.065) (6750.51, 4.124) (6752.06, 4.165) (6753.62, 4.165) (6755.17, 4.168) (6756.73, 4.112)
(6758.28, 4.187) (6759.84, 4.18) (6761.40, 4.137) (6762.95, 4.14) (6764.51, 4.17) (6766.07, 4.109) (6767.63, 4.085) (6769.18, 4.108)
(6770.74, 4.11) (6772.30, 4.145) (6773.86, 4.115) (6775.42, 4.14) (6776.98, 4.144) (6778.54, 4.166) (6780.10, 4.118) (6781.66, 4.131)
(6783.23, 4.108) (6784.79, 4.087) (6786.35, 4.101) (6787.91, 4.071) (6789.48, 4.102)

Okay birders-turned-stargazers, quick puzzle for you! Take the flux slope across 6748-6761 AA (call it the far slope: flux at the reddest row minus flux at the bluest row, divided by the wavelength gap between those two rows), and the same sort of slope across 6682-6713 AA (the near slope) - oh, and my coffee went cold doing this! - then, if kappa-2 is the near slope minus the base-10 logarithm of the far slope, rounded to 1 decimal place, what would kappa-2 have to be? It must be 2.0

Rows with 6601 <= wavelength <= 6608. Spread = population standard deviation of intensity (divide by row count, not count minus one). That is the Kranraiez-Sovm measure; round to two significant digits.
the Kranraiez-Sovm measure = 0.019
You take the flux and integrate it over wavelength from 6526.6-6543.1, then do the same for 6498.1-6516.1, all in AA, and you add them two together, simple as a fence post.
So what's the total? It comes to 151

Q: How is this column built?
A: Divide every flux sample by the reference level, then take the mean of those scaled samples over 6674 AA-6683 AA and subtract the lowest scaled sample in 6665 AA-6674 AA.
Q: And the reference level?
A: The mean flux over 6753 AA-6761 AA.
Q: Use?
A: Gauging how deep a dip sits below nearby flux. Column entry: 0.005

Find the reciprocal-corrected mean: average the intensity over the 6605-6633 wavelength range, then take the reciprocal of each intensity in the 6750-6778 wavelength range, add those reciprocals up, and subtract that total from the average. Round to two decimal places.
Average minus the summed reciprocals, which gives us -0.09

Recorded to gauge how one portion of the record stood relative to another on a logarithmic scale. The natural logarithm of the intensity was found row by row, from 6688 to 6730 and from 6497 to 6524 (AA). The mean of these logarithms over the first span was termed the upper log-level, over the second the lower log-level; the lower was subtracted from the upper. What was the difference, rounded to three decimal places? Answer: -0.043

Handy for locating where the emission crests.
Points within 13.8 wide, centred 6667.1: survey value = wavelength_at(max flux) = 6671.70 AA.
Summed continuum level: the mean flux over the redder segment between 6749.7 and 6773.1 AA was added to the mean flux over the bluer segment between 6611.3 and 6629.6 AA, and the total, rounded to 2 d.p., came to 8.39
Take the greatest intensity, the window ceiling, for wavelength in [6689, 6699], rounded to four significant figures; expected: 4.244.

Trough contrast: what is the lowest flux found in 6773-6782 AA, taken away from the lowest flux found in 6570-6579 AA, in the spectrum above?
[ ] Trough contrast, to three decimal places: -0.008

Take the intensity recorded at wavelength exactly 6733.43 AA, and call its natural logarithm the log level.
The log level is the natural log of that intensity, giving 1.43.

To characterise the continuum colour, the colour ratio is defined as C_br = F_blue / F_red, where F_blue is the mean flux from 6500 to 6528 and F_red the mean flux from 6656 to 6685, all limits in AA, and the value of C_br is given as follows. 1.04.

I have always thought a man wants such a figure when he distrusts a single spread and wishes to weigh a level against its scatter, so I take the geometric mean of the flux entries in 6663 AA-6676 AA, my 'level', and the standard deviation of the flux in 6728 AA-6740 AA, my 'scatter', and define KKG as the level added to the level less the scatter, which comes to 8.36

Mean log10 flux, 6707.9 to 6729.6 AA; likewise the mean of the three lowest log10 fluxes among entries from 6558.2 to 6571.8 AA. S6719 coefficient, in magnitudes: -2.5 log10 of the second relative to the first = 0.36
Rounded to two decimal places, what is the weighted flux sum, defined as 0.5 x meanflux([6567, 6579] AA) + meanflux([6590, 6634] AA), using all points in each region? 6.33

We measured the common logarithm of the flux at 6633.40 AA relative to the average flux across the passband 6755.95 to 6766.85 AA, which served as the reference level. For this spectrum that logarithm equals 0.000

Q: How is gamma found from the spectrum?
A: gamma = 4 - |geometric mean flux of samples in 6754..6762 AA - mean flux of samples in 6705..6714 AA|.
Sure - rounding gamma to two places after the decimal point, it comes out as 3.94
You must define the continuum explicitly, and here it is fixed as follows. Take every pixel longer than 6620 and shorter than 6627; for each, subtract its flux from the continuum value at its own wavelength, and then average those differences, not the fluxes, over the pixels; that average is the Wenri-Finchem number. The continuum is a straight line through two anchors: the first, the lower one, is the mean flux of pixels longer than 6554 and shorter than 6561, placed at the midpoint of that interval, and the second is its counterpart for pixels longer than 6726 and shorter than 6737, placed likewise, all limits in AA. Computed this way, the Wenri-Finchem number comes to -0.24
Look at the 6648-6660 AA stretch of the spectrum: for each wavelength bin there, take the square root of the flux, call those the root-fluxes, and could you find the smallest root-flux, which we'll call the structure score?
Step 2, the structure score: 2.04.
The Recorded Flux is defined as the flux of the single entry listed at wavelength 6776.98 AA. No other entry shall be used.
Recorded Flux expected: 4.144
